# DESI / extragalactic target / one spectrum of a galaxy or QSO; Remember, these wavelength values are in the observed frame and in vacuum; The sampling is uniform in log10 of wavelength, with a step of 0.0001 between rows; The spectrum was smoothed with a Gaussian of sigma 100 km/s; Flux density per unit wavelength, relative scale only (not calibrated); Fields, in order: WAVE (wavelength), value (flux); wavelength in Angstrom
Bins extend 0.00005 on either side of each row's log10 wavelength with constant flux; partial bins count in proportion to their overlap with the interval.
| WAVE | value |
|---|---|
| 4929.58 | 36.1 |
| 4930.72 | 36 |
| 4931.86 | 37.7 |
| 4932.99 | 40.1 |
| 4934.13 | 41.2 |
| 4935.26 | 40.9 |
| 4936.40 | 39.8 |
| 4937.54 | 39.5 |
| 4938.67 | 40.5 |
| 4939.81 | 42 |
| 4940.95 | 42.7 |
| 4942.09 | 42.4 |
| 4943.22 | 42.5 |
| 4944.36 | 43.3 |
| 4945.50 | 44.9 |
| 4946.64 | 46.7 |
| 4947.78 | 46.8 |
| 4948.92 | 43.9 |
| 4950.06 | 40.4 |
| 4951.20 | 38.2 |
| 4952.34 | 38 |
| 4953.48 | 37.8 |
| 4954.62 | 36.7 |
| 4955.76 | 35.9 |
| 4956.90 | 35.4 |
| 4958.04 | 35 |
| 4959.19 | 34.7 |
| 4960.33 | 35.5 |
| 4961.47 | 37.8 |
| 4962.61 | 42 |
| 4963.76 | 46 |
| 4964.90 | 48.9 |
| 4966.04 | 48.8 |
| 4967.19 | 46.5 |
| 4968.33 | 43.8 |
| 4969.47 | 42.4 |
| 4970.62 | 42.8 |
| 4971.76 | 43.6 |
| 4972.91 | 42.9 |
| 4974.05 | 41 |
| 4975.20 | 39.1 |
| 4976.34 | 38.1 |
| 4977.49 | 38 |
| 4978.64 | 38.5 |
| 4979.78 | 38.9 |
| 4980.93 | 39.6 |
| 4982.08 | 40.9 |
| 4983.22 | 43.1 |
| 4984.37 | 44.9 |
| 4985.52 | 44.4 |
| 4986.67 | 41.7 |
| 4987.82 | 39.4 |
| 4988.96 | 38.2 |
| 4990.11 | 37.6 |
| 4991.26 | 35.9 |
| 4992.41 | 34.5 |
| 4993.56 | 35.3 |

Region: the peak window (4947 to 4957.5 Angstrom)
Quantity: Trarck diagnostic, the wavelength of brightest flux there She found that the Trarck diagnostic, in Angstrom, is 4947.78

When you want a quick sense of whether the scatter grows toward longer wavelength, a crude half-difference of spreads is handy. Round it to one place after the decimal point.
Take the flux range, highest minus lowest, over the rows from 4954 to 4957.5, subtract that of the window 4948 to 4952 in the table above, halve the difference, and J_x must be -2.2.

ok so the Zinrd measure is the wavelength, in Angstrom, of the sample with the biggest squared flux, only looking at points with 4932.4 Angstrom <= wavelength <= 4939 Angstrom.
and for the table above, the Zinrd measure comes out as 4934.13 Angstrom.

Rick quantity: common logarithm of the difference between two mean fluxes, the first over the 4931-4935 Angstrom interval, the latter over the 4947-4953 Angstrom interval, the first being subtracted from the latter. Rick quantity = 0.3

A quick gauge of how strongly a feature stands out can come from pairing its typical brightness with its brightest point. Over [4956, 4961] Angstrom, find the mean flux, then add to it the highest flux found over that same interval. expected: 71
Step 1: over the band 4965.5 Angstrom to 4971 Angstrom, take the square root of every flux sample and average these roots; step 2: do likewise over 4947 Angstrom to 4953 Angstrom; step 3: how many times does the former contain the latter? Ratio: 1.04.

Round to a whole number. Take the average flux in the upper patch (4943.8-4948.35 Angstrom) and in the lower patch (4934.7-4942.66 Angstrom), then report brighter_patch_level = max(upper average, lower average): 45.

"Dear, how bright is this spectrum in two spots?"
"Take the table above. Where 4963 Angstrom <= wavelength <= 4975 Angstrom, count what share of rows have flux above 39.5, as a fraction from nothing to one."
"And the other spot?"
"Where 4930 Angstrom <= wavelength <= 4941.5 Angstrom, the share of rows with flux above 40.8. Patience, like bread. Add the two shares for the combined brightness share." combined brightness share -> 1.40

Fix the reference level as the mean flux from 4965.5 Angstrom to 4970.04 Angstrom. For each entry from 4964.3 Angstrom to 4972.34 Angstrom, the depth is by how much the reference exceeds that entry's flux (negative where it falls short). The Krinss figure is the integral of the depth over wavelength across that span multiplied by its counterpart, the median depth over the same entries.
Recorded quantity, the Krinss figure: 1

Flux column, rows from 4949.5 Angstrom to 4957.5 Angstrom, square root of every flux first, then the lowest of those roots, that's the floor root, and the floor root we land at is 5.9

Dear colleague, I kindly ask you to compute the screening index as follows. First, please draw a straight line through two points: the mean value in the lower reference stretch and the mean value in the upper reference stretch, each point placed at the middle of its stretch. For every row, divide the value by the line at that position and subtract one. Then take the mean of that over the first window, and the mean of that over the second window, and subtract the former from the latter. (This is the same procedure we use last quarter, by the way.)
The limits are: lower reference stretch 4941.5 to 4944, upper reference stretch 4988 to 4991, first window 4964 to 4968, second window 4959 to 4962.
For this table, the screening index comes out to -0.3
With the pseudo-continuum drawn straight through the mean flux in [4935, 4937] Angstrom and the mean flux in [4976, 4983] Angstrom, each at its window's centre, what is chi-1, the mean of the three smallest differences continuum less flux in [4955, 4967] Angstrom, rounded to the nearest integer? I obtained -8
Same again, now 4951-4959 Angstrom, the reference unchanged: 2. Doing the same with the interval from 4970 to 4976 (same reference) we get -4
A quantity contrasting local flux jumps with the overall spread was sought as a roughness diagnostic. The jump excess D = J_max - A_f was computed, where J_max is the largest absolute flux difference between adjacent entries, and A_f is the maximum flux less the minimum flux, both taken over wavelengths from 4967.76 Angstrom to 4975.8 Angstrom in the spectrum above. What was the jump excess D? -2.8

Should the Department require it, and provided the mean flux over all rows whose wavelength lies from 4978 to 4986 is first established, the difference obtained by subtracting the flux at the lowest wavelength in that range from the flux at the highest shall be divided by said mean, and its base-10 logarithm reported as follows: -0.85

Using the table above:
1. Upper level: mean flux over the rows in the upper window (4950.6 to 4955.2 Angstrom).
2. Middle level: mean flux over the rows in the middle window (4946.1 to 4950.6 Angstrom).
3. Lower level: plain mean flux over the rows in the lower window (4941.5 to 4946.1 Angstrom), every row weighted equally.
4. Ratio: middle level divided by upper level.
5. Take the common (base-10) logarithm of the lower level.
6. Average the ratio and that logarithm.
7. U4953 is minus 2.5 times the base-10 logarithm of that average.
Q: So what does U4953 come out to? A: -0.37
